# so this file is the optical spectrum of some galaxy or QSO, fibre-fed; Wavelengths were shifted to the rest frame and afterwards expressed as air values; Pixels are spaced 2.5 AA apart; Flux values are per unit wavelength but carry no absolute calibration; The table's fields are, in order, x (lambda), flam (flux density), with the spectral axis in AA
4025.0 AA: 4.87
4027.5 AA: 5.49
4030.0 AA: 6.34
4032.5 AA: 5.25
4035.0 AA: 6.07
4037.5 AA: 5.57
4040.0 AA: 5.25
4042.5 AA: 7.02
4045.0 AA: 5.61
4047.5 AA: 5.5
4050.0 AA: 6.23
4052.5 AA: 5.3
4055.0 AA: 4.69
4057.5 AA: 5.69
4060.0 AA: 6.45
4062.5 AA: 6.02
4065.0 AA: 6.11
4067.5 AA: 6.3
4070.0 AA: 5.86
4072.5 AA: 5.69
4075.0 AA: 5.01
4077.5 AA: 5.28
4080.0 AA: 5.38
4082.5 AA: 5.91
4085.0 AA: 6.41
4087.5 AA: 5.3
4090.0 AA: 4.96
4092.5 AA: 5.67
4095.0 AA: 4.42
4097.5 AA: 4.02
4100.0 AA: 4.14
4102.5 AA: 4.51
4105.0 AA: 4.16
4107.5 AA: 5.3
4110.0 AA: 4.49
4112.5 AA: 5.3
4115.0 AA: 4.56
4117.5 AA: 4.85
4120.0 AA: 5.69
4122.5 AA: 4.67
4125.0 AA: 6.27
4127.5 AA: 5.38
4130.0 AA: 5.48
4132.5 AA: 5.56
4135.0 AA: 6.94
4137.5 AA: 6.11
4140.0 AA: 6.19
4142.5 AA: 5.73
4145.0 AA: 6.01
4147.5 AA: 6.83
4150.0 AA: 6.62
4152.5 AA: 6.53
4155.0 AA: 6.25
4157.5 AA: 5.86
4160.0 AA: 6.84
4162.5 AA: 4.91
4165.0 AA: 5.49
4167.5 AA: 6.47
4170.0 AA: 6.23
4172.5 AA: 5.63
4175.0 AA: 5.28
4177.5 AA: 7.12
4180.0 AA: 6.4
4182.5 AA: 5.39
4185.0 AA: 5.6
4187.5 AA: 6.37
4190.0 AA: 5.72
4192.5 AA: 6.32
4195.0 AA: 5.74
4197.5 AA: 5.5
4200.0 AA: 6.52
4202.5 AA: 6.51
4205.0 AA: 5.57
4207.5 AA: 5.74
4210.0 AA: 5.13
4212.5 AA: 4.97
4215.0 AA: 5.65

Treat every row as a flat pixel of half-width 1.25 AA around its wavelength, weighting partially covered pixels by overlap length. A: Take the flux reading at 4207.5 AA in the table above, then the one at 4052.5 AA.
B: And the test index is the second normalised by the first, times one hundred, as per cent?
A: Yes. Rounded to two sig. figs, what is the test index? 92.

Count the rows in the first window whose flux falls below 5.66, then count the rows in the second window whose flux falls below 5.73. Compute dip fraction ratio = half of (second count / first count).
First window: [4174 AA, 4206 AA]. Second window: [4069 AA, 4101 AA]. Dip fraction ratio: 1.0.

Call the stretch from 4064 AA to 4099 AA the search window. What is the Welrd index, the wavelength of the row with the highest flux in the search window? 4085.0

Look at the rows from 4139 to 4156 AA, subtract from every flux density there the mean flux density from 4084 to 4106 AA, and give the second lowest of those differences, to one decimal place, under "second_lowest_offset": 1.2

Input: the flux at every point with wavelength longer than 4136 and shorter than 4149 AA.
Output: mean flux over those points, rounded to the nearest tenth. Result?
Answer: 6.2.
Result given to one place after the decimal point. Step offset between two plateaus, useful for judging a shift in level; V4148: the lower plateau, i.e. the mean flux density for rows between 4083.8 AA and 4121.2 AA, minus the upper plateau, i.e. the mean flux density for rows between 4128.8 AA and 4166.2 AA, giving -1.2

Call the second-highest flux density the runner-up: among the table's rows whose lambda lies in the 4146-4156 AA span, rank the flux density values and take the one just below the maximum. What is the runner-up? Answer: 6.62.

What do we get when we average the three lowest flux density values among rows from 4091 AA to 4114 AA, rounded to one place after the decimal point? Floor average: 4.1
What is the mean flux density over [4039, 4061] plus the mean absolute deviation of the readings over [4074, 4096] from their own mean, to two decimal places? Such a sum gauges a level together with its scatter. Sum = 6.17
